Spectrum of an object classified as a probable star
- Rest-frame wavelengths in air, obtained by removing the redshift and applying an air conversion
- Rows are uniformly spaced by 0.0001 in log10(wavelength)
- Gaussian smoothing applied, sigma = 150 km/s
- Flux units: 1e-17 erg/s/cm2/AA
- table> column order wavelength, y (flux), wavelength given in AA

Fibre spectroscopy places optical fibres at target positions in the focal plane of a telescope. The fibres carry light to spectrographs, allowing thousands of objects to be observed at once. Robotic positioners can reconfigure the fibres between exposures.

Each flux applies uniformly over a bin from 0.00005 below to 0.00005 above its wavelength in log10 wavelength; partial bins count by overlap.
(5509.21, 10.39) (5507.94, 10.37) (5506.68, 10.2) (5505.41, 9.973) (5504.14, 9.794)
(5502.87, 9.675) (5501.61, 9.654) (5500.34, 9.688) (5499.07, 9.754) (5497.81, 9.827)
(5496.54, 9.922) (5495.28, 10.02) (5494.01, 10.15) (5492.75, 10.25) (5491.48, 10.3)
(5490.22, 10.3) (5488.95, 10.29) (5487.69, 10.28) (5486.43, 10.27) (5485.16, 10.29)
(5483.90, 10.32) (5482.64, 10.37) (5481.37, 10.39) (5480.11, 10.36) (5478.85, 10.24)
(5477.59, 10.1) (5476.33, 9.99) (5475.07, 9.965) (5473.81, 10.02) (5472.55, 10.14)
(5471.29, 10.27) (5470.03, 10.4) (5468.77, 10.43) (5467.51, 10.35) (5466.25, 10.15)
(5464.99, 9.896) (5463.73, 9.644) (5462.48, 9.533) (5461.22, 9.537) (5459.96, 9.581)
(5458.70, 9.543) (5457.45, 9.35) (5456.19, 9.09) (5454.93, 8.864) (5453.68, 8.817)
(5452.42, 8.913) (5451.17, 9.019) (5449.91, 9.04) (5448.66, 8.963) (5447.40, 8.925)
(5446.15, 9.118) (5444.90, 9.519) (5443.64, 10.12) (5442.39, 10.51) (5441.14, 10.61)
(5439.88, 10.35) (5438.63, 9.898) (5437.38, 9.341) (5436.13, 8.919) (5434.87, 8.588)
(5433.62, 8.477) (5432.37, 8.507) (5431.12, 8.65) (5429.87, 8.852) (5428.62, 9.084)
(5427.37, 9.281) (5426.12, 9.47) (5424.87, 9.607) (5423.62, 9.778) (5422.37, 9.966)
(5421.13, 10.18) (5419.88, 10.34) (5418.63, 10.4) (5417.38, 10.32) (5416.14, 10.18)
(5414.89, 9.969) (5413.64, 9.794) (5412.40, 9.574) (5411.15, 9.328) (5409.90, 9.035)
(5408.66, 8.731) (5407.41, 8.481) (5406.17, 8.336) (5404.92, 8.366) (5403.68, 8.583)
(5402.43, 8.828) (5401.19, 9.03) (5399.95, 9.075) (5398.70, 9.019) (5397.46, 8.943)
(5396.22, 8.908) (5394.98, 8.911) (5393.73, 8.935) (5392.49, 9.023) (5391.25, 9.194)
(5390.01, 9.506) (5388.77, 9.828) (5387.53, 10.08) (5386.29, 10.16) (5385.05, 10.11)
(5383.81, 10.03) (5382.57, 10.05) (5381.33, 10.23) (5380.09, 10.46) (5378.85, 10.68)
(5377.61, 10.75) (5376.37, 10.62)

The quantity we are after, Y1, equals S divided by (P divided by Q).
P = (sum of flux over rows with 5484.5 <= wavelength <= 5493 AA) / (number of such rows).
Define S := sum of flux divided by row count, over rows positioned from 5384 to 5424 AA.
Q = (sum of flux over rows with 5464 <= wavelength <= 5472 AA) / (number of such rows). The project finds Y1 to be 9.4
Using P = 10.3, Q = 10.2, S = 9.40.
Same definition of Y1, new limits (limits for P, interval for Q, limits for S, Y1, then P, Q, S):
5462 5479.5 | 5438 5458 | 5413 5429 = 9.3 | 10.1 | 9.4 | 9.87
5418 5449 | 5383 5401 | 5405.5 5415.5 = 9.1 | 9.5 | 9.4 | 9.16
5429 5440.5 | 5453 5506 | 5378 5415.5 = 10.3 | 9.1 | 9.9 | 9.37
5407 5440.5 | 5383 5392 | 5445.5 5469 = 9.8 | 9.4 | 9.8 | 9.41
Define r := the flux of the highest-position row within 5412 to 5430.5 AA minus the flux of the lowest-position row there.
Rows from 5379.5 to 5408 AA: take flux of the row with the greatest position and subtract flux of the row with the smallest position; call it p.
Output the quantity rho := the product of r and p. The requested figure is 1.43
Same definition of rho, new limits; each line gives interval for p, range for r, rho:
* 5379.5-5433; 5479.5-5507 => 0.31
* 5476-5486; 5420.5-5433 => -0.50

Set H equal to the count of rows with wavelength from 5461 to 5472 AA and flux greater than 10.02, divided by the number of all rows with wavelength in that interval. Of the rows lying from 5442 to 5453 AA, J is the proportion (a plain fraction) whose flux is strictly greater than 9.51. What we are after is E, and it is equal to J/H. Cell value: 0.6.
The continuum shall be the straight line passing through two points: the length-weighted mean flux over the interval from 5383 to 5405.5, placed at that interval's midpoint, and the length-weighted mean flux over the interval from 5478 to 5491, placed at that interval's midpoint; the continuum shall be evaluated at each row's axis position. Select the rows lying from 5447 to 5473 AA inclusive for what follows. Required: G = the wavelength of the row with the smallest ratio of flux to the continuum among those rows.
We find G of 5453.68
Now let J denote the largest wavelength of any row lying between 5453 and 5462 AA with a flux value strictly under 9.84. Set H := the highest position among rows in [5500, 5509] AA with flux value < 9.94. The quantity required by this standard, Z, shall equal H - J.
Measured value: 42.9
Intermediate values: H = 5504.14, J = 5461.22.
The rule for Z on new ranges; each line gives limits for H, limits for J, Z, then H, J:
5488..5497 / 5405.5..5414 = 82.9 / 5496.54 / 5413.64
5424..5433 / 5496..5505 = -71.8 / 5432.37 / 5504.14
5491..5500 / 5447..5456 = 44.1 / 5499.07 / 5454.93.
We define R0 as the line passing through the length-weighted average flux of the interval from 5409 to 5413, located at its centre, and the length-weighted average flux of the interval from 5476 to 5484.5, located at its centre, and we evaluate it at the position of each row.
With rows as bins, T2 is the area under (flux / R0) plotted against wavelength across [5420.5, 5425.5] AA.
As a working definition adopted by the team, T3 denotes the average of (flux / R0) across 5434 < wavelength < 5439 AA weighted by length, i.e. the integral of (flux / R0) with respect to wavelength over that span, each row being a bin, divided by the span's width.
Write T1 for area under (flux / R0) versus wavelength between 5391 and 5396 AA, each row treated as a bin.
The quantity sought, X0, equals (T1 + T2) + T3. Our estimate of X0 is 11.2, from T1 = 4.99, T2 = 5.24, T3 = 0.95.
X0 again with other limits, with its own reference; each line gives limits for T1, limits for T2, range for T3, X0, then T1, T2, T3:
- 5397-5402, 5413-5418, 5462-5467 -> 11.3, 4.96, 5.40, 0.98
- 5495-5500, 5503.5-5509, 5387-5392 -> 11.0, 4.69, 5.22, 1.08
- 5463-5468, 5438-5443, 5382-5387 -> 11.4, 4.97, 5.34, 1.14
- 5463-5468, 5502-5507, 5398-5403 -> 10.6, 4.97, 4.65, 0.99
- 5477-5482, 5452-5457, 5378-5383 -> 10.7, 5.02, 4.51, 1.18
